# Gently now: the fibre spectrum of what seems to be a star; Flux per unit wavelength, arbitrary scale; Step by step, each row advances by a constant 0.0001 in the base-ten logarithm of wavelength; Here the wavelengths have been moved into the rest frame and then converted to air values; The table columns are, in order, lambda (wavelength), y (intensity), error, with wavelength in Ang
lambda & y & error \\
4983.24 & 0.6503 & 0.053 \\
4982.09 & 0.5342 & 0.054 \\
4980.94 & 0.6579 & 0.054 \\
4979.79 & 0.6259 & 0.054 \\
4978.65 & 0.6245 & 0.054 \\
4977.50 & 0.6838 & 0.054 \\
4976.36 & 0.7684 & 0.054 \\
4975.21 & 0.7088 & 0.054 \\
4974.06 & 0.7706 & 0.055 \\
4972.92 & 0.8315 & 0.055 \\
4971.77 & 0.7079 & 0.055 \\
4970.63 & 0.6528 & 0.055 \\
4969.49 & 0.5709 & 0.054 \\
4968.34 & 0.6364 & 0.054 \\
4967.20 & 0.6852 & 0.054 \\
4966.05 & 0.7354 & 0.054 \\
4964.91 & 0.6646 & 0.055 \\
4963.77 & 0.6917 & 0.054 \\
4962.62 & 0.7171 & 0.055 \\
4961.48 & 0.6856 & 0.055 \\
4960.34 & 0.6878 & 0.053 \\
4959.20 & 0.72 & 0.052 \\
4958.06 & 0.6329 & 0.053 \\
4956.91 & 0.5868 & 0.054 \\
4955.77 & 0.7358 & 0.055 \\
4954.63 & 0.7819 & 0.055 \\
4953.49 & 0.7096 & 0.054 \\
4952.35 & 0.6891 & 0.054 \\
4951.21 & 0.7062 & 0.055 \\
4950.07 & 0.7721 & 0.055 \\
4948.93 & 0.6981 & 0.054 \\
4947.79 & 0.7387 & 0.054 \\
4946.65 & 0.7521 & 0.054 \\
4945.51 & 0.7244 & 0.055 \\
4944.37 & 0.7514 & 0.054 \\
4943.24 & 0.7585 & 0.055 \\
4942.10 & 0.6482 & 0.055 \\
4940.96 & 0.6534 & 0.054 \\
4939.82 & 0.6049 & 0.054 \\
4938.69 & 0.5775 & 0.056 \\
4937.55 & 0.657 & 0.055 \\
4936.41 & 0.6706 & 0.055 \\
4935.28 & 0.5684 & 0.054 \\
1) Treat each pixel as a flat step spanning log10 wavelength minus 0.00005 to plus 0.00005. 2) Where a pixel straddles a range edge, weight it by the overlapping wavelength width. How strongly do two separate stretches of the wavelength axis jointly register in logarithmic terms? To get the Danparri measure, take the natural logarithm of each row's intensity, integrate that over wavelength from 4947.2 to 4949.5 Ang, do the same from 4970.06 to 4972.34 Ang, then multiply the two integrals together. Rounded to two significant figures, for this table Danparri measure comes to 0.67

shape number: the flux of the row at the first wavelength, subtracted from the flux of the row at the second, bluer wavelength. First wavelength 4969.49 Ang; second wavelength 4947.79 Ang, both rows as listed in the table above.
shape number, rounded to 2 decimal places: 0.17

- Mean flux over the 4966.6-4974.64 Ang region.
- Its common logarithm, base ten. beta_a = -0.159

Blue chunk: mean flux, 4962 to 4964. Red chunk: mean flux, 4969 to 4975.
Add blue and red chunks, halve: 0.71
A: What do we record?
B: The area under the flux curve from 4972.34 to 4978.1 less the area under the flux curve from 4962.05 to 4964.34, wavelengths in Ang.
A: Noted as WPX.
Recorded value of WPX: 2.7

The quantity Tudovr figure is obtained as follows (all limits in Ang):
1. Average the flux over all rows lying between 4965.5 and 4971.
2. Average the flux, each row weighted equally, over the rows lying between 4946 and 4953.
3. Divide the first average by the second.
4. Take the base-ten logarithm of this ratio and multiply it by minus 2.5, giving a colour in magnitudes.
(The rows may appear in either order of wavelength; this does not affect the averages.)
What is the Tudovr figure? 0.11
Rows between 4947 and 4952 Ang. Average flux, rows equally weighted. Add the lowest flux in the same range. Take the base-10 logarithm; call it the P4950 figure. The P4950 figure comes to 0.154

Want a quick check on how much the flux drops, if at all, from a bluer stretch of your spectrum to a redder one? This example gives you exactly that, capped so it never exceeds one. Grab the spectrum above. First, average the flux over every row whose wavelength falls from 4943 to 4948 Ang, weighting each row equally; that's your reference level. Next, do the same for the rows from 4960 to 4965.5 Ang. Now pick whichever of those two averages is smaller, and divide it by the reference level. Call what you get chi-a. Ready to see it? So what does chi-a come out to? 0.93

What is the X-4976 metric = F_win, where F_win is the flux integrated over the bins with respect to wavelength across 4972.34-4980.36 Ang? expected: 5.74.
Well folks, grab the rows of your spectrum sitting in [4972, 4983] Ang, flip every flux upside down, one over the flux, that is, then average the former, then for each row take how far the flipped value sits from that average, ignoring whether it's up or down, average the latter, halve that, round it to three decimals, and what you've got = 0.077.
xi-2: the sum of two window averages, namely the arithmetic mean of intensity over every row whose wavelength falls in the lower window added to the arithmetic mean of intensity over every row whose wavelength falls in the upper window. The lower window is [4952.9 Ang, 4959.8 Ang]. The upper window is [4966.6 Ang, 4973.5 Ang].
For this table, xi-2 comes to 1.38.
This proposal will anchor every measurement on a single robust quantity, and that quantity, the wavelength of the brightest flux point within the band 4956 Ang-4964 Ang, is 4959.20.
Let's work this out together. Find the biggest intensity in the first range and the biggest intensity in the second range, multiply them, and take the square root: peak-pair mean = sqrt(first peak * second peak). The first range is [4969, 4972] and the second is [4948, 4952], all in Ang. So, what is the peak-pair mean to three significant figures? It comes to 0.739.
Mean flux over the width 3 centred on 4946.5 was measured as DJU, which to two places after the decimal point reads 0.74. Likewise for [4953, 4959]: 0.69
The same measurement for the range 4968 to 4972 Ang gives 0.64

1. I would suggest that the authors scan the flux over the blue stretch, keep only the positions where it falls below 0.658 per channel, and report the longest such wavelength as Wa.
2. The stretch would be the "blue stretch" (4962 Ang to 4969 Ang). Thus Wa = 4968.34 Ang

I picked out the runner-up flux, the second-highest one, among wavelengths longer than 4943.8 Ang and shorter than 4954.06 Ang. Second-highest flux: 0.7521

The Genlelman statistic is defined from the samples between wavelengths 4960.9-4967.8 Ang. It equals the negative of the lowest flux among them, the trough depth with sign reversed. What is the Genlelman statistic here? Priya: -0.665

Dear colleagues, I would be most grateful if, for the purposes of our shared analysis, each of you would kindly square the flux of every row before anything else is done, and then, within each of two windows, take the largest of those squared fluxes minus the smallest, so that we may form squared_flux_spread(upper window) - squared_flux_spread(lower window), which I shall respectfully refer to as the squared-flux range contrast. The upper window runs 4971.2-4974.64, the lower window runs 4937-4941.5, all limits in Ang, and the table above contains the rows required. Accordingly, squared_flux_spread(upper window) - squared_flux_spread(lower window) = 0.092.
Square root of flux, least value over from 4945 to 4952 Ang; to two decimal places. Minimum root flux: 0.84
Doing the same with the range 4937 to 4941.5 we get 0.76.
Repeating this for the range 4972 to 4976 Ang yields 0.84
